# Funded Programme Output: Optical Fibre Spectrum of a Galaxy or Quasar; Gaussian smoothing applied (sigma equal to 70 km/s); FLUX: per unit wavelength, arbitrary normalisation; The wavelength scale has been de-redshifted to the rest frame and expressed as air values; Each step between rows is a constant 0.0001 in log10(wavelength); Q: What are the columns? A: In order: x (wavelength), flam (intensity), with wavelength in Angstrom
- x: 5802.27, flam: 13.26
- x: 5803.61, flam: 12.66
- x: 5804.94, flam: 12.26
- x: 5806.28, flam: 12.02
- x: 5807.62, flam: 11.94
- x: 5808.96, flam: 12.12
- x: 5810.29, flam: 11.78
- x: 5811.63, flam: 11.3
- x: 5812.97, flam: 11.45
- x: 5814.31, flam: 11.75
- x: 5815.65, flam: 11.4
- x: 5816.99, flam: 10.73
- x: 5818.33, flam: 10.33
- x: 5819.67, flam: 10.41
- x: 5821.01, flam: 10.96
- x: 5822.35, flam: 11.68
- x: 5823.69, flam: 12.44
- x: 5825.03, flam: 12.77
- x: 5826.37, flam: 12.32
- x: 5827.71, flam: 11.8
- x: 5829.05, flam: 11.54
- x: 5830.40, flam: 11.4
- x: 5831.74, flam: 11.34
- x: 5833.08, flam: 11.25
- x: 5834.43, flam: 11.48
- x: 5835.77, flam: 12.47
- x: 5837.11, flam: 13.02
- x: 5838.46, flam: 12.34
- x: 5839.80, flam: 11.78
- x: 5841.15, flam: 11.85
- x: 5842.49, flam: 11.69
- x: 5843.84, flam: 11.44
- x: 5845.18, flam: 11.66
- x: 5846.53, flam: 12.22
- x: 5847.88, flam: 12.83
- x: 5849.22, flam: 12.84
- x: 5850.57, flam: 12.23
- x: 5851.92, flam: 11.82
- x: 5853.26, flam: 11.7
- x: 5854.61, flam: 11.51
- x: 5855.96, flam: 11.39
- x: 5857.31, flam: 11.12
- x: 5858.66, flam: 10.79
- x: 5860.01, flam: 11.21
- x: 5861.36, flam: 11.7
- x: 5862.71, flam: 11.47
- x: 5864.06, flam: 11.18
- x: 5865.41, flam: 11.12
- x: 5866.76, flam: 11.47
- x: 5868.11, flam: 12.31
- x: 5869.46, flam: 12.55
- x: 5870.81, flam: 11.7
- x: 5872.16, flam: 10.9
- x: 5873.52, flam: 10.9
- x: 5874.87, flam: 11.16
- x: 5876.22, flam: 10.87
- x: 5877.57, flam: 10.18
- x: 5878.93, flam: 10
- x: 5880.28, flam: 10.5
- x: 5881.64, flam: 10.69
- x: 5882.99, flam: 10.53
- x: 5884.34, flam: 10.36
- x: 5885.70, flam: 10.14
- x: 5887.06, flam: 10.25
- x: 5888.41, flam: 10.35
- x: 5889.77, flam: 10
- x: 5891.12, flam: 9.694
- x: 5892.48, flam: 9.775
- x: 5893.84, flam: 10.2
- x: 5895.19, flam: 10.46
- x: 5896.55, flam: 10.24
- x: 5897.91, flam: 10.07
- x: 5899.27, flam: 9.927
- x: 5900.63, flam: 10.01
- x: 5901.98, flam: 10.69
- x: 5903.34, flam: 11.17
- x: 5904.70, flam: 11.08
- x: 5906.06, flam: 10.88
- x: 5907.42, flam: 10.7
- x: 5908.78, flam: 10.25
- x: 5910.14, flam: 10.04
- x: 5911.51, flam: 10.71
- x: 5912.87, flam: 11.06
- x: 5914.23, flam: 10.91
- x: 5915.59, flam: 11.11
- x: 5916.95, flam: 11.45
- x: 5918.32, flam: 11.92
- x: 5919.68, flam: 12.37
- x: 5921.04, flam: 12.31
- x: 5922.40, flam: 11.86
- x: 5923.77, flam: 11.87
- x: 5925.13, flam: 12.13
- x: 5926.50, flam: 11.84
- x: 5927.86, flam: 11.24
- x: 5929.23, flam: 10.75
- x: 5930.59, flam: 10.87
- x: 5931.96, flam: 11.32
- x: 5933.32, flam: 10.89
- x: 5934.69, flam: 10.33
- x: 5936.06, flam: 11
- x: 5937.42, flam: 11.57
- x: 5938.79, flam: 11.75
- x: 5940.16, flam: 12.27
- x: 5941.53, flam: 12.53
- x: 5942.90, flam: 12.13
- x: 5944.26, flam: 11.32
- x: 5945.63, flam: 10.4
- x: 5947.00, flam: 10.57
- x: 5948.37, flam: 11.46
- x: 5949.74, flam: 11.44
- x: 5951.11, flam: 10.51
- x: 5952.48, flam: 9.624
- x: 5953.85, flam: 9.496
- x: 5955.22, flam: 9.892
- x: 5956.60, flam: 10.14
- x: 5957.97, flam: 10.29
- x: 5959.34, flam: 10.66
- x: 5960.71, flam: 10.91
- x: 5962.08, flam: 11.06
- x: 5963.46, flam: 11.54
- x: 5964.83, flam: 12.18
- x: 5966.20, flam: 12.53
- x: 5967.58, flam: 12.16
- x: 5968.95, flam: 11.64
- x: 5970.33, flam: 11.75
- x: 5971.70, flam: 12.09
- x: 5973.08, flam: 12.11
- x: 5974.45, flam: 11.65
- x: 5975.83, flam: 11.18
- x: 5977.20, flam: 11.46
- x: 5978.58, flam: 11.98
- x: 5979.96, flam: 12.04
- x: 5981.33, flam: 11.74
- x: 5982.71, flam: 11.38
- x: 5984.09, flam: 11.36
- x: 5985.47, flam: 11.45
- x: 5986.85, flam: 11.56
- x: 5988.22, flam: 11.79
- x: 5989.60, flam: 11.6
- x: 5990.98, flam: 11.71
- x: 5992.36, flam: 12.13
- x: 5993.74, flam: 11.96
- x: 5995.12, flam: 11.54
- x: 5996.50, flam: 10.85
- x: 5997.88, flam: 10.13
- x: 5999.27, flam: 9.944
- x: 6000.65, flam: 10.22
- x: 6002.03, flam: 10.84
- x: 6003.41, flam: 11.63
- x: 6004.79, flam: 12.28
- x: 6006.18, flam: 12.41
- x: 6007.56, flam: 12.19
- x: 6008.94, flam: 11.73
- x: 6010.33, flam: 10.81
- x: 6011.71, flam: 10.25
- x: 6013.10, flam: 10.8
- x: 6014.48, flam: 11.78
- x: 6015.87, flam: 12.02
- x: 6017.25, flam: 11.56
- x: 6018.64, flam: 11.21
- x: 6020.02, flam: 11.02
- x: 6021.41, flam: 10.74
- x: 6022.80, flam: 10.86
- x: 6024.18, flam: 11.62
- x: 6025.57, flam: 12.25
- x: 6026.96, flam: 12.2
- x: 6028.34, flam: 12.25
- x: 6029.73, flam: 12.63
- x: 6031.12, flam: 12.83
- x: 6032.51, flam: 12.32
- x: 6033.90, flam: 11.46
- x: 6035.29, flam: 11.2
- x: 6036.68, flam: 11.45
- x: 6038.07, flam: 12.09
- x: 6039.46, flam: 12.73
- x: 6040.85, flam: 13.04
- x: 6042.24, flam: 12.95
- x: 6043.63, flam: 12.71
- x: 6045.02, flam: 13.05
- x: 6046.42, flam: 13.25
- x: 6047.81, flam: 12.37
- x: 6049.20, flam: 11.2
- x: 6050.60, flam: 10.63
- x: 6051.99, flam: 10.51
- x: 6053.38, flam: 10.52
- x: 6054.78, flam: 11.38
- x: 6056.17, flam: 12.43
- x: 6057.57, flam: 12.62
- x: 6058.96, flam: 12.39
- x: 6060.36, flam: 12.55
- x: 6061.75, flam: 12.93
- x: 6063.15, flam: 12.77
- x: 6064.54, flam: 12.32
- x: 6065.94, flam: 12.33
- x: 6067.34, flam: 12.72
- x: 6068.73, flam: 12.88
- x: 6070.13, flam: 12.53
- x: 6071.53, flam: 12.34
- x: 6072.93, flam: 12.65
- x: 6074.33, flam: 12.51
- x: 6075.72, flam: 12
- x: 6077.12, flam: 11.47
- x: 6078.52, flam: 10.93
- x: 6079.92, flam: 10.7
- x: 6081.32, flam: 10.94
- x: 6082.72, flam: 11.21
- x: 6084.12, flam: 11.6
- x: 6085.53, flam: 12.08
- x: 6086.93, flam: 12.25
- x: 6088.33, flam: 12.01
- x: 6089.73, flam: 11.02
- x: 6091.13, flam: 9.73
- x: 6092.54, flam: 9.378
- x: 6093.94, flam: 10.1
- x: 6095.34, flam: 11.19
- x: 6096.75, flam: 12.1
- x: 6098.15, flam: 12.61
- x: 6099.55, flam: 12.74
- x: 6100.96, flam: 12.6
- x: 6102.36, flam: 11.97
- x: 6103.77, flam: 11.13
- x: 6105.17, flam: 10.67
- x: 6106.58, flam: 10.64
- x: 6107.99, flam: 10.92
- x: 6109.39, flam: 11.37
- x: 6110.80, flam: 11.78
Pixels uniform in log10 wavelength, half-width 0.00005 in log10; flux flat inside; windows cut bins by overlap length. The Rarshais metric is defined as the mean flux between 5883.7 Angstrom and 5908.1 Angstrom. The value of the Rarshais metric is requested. 10.3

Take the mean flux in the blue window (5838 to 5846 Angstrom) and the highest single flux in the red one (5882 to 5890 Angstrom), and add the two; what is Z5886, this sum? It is 22.3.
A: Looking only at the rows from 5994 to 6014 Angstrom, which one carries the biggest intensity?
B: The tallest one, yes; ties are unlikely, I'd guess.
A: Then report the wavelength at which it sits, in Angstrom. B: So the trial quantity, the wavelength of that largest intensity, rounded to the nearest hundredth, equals 6006.18 Angstrom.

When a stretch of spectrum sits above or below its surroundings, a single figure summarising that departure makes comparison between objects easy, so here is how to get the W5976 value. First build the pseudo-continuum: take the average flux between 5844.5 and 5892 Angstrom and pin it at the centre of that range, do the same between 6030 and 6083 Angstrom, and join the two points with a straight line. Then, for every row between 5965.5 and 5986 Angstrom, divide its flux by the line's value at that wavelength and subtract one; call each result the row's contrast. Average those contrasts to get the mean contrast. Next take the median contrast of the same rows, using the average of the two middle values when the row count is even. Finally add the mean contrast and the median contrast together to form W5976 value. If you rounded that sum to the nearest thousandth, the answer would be 0.008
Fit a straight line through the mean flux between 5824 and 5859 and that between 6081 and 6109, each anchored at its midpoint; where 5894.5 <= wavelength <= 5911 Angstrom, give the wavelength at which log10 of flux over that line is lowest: 5899.27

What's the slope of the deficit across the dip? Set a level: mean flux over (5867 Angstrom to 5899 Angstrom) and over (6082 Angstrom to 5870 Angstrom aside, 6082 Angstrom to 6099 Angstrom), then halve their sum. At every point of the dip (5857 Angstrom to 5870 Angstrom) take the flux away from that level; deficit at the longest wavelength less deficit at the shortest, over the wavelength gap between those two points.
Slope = -0.12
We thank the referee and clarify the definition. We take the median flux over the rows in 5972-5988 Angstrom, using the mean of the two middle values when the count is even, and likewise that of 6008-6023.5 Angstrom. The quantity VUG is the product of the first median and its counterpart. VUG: 127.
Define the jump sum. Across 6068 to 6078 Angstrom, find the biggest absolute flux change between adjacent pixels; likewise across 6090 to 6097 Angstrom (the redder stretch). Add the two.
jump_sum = 1.6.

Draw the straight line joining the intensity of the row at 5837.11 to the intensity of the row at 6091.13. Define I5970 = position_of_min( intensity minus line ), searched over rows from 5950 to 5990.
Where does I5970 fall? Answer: 5953.85 Angstrom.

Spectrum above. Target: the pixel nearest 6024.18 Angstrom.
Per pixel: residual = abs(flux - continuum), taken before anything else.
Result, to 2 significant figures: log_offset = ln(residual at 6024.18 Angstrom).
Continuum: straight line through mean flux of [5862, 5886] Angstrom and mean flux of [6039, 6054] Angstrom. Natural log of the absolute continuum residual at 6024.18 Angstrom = -1.1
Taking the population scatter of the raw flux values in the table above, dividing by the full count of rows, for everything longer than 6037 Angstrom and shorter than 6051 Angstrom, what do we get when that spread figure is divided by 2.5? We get 0.328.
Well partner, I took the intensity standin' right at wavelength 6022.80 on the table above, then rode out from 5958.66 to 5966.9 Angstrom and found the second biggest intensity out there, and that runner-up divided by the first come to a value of 1.12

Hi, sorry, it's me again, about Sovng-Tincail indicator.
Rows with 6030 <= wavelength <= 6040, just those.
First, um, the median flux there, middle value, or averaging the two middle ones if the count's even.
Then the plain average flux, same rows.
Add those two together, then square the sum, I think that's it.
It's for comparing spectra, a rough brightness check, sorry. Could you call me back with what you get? 581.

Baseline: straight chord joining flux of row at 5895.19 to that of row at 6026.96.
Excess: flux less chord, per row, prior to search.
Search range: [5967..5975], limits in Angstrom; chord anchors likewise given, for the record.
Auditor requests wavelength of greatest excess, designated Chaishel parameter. 5967.58 Angstrom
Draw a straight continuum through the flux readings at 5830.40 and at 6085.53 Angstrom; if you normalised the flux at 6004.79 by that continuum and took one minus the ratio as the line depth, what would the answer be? -0.03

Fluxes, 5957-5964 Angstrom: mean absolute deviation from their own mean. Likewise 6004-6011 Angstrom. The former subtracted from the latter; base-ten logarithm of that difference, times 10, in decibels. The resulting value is -8.02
